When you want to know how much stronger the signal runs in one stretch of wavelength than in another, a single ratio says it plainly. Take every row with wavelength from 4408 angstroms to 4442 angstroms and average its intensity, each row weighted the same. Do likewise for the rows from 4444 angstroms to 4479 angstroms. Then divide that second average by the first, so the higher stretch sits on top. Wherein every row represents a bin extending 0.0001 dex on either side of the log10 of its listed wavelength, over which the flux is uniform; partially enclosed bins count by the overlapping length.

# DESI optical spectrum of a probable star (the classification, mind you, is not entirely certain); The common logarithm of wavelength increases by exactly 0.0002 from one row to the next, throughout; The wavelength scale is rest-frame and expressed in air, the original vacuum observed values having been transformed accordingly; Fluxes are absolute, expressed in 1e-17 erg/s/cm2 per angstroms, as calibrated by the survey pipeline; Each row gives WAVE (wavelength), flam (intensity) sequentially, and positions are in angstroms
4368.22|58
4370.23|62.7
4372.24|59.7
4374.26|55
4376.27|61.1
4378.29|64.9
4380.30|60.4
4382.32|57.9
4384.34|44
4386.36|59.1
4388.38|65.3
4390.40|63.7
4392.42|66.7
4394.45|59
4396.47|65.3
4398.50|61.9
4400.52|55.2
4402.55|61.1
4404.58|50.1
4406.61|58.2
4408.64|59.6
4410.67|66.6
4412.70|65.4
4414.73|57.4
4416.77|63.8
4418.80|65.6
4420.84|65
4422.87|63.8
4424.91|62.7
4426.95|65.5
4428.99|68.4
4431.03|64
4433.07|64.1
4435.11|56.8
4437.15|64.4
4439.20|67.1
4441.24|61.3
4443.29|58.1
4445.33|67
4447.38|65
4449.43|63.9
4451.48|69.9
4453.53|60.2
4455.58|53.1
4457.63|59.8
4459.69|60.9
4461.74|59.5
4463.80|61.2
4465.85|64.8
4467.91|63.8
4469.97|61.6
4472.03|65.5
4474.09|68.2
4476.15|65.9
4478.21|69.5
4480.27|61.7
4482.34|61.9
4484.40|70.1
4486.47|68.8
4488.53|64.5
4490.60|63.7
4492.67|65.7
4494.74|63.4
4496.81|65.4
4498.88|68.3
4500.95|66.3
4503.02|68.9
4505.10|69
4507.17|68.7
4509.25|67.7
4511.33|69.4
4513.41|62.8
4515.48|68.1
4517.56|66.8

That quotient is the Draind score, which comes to 1.00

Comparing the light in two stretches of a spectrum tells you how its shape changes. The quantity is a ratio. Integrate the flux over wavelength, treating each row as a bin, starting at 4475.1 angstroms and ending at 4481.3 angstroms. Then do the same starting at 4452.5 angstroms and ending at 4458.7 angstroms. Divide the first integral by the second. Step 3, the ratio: 1.14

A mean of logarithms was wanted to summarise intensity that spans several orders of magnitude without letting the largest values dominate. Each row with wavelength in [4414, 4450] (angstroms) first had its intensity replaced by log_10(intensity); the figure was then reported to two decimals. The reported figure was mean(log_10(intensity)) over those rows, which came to 1.80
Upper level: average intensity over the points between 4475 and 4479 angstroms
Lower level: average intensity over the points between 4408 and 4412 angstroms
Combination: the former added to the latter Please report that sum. 131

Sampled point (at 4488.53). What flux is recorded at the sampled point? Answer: 64.5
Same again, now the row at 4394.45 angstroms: 59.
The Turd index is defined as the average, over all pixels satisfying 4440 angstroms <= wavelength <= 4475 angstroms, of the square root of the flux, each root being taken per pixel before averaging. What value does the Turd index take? 7.91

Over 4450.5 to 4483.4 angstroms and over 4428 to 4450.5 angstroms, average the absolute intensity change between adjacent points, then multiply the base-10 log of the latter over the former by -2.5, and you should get -0.18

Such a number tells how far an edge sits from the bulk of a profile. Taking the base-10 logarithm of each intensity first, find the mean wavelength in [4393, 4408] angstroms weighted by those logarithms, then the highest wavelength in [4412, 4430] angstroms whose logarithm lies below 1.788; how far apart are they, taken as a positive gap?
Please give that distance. 14.2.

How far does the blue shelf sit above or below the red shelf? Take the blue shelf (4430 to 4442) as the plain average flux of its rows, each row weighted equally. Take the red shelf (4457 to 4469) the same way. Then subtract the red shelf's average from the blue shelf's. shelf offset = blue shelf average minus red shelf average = 1.3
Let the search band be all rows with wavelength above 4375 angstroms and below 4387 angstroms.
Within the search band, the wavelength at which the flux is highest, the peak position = 4378.29 angstroms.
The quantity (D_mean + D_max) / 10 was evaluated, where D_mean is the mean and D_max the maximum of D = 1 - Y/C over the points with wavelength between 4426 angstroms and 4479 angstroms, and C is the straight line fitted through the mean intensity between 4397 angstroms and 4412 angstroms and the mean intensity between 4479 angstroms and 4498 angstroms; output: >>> 0.014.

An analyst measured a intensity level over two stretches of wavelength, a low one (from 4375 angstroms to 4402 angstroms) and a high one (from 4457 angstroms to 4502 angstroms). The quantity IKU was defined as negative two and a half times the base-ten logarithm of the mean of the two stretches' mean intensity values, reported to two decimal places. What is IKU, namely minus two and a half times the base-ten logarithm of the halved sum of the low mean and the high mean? -4.49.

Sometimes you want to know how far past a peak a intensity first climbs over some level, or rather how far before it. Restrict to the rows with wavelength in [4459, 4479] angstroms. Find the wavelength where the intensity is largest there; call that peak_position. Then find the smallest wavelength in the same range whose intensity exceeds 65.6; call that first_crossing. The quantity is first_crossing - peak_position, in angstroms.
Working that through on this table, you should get -4.1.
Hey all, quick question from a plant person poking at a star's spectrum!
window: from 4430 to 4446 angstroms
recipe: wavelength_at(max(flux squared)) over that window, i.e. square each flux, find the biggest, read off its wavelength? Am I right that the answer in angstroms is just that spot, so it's 4439.20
